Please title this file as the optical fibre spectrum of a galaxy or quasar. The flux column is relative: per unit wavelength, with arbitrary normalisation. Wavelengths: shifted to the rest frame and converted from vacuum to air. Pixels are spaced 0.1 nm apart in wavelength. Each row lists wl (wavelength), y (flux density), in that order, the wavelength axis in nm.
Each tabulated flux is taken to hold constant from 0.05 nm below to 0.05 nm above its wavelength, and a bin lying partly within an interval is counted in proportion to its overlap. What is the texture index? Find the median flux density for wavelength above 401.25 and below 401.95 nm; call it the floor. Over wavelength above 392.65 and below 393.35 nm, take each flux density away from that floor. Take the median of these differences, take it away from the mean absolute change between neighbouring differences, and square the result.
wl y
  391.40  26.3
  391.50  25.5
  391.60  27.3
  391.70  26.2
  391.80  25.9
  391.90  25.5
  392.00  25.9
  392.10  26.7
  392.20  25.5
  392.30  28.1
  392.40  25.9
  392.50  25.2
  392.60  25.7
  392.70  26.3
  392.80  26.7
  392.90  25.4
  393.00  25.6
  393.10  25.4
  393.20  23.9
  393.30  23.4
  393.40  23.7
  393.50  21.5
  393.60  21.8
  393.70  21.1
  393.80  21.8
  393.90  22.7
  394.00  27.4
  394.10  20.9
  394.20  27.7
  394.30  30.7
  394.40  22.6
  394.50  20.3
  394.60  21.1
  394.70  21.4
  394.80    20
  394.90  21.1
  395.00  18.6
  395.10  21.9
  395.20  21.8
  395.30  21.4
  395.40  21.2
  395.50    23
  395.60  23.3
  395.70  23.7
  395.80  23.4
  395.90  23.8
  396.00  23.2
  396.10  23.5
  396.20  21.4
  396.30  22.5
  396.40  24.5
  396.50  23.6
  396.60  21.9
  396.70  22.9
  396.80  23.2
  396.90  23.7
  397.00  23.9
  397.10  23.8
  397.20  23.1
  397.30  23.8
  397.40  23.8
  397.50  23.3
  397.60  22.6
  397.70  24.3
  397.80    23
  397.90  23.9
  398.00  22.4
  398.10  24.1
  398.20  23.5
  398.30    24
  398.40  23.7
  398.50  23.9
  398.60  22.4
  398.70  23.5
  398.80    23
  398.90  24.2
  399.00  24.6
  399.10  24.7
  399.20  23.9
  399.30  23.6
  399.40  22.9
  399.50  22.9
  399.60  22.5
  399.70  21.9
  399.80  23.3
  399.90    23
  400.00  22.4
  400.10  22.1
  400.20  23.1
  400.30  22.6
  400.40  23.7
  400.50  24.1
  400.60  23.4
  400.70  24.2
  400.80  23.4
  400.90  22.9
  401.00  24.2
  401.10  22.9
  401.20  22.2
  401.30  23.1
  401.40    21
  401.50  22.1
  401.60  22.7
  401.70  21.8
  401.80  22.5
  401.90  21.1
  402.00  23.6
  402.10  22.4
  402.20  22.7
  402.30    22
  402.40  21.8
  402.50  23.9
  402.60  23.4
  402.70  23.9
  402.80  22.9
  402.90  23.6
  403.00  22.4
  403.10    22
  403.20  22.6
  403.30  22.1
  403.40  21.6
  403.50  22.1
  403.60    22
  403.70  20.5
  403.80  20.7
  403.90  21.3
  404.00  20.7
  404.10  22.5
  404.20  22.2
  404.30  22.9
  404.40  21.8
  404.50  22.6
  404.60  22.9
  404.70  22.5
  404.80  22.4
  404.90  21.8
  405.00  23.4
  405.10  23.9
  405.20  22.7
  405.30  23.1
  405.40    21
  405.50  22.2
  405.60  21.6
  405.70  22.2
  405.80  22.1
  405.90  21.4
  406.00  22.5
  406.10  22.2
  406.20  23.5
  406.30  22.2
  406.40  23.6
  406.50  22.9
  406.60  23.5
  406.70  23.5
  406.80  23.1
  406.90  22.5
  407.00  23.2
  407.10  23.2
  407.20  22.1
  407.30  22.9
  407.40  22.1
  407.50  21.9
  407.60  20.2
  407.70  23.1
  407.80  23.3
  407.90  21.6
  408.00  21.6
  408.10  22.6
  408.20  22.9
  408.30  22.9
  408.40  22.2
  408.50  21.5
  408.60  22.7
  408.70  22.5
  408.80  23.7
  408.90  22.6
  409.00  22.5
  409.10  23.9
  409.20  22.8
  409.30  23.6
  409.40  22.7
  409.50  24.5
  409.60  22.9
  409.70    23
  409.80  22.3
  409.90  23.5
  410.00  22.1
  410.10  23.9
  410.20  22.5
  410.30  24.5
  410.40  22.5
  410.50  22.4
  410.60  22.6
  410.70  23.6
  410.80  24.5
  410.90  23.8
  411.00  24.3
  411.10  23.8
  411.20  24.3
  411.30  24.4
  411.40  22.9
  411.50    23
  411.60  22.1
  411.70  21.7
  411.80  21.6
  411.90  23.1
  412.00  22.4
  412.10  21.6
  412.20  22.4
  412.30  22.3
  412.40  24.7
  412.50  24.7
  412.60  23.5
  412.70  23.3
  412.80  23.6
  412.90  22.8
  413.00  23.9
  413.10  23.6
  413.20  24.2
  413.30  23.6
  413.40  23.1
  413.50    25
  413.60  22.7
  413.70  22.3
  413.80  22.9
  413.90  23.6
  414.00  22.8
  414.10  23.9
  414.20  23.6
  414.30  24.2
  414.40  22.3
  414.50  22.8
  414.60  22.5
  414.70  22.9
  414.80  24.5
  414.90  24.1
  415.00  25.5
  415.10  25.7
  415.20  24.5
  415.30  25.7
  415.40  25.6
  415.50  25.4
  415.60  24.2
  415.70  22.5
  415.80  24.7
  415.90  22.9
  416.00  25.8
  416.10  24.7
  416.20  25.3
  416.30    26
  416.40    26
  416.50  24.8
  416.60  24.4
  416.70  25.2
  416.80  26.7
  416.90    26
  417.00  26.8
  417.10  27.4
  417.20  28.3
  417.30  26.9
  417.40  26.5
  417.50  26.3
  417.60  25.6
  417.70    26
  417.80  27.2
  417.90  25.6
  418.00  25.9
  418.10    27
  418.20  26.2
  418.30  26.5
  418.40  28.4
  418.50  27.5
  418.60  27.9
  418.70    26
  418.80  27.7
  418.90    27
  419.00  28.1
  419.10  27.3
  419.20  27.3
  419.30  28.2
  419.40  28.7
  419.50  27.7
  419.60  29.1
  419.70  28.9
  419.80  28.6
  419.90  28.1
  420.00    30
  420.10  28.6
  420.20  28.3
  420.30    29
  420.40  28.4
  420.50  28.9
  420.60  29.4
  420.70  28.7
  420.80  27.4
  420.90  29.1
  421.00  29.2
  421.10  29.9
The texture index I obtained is 16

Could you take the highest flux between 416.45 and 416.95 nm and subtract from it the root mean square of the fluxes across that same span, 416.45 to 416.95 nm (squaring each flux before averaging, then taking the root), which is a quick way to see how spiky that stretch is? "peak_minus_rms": 1.3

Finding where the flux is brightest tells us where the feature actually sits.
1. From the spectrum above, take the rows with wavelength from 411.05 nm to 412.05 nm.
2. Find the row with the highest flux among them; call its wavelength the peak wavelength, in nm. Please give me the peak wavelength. 411.30 nm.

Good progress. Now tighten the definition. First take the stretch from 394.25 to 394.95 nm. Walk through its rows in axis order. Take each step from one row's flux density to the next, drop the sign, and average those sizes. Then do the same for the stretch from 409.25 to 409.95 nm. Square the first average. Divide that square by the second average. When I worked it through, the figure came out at 5.2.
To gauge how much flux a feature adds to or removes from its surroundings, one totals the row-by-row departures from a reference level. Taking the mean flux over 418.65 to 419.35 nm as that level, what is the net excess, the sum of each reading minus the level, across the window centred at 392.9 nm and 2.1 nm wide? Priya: -57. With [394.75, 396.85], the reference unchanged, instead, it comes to -105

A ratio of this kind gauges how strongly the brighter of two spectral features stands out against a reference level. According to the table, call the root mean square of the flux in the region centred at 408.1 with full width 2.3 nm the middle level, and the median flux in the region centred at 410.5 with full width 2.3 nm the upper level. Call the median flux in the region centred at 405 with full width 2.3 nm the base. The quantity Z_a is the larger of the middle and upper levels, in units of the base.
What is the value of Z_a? 1.04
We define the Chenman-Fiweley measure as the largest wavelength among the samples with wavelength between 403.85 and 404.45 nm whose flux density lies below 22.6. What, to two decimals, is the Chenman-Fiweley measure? 404.40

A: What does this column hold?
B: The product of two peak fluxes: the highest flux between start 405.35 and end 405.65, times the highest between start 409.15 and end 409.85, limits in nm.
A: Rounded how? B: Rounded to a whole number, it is 544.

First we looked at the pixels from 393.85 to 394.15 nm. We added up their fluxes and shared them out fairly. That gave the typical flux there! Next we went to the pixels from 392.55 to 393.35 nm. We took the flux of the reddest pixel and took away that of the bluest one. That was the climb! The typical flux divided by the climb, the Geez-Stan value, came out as -10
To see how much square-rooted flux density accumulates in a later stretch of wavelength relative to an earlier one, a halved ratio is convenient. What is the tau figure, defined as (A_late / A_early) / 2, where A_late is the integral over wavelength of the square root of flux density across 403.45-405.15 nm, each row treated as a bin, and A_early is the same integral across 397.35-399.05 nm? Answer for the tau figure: 0.485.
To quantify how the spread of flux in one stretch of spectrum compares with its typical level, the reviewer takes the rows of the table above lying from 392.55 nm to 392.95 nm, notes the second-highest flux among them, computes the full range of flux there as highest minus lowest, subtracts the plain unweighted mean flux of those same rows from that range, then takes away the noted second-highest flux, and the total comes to -51.0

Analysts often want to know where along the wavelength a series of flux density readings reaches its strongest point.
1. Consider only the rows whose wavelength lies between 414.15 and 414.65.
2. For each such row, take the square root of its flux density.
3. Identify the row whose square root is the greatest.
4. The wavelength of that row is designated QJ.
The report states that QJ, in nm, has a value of 414.30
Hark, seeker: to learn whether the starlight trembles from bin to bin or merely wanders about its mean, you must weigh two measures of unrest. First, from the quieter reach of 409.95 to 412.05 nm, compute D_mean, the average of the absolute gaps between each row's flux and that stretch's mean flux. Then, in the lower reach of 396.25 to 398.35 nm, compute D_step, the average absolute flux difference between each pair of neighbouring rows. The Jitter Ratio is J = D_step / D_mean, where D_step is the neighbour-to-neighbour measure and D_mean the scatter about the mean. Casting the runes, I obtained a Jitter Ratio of 1.04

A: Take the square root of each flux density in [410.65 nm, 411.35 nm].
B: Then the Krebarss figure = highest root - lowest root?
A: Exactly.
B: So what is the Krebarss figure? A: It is 0.09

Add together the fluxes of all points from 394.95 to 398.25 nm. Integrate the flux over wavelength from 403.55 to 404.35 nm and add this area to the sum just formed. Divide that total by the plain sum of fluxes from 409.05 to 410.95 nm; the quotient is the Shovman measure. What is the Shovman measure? 1.8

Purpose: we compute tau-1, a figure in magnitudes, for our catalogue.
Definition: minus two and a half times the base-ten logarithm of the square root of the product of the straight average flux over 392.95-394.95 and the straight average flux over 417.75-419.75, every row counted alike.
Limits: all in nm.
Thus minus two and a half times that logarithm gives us -3.50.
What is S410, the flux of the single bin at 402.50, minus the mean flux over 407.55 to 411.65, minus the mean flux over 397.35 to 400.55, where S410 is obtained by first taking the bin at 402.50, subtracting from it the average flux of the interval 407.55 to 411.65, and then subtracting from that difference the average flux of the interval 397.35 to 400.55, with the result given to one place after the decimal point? -22.4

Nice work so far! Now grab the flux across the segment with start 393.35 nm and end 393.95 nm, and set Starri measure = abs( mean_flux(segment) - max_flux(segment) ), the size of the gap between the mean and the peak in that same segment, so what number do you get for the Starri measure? 1.60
